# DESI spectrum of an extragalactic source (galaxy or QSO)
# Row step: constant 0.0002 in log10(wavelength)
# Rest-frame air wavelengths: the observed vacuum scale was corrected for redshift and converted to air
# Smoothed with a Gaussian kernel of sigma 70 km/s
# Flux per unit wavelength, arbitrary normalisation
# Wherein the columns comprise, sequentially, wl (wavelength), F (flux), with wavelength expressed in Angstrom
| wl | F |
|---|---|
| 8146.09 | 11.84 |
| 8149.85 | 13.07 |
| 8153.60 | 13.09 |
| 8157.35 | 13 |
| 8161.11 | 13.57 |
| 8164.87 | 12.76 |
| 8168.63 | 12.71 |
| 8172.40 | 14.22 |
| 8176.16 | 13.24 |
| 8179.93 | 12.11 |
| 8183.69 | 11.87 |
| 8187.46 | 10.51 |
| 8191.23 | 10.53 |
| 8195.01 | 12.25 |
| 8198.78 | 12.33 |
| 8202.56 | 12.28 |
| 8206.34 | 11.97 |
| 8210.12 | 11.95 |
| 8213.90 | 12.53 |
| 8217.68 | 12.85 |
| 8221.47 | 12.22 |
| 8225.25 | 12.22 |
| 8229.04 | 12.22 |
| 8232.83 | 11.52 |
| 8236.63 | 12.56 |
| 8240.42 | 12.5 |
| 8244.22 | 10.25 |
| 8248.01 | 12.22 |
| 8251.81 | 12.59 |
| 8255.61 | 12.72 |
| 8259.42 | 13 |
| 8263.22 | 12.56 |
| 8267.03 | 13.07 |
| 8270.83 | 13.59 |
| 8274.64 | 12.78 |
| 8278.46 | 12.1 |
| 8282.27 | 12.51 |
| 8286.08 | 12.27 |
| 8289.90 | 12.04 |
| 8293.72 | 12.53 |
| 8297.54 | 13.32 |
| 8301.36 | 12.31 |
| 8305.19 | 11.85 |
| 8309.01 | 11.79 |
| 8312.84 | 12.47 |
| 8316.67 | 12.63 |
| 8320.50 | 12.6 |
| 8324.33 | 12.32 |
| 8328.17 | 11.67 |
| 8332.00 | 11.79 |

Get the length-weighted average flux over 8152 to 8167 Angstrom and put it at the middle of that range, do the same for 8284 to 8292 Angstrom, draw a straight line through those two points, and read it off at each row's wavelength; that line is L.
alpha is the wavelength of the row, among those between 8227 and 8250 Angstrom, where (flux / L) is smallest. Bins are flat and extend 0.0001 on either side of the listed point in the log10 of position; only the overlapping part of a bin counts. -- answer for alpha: 8244.22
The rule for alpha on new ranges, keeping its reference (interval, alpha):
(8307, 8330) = 8309.01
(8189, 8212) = 8191.23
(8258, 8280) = 8278.46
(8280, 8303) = 8289.90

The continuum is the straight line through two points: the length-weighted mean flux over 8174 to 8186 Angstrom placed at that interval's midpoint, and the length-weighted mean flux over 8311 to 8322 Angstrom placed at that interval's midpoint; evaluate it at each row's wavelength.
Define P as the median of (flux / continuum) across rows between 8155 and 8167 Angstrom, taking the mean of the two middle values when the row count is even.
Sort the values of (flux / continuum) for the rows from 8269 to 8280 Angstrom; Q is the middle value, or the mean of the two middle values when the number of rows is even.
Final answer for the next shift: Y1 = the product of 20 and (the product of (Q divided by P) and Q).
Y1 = 19.8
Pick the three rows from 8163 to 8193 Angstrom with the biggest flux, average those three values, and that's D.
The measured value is 13.4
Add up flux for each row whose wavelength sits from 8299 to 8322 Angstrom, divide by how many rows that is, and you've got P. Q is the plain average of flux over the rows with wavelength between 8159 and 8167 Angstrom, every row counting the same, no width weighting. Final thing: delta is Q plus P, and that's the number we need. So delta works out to 25.4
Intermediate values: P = 12.3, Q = 13.2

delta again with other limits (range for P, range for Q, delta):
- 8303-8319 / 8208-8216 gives 24.4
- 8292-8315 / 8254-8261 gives 25.2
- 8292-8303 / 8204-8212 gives 24.7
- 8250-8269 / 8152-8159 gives 25.8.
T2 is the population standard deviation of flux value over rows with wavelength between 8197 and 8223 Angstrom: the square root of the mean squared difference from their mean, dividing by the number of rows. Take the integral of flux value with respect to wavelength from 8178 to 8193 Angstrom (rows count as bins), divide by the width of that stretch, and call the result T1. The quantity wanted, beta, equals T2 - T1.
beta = -11.0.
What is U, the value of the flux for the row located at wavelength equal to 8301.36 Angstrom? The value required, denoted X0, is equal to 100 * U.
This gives 1231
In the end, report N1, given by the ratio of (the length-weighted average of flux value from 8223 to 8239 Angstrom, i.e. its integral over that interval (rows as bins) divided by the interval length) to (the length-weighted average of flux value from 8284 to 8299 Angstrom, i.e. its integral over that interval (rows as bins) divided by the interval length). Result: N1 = 0.97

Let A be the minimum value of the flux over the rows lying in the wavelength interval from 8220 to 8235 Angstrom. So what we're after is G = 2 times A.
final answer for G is 23.0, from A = 11.52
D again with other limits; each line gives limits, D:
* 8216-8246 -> 12.6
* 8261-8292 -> 13.1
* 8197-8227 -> 12.6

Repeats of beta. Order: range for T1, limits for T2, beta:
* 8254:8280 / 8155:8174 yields -12.3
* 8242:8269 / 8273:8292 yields -12.1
